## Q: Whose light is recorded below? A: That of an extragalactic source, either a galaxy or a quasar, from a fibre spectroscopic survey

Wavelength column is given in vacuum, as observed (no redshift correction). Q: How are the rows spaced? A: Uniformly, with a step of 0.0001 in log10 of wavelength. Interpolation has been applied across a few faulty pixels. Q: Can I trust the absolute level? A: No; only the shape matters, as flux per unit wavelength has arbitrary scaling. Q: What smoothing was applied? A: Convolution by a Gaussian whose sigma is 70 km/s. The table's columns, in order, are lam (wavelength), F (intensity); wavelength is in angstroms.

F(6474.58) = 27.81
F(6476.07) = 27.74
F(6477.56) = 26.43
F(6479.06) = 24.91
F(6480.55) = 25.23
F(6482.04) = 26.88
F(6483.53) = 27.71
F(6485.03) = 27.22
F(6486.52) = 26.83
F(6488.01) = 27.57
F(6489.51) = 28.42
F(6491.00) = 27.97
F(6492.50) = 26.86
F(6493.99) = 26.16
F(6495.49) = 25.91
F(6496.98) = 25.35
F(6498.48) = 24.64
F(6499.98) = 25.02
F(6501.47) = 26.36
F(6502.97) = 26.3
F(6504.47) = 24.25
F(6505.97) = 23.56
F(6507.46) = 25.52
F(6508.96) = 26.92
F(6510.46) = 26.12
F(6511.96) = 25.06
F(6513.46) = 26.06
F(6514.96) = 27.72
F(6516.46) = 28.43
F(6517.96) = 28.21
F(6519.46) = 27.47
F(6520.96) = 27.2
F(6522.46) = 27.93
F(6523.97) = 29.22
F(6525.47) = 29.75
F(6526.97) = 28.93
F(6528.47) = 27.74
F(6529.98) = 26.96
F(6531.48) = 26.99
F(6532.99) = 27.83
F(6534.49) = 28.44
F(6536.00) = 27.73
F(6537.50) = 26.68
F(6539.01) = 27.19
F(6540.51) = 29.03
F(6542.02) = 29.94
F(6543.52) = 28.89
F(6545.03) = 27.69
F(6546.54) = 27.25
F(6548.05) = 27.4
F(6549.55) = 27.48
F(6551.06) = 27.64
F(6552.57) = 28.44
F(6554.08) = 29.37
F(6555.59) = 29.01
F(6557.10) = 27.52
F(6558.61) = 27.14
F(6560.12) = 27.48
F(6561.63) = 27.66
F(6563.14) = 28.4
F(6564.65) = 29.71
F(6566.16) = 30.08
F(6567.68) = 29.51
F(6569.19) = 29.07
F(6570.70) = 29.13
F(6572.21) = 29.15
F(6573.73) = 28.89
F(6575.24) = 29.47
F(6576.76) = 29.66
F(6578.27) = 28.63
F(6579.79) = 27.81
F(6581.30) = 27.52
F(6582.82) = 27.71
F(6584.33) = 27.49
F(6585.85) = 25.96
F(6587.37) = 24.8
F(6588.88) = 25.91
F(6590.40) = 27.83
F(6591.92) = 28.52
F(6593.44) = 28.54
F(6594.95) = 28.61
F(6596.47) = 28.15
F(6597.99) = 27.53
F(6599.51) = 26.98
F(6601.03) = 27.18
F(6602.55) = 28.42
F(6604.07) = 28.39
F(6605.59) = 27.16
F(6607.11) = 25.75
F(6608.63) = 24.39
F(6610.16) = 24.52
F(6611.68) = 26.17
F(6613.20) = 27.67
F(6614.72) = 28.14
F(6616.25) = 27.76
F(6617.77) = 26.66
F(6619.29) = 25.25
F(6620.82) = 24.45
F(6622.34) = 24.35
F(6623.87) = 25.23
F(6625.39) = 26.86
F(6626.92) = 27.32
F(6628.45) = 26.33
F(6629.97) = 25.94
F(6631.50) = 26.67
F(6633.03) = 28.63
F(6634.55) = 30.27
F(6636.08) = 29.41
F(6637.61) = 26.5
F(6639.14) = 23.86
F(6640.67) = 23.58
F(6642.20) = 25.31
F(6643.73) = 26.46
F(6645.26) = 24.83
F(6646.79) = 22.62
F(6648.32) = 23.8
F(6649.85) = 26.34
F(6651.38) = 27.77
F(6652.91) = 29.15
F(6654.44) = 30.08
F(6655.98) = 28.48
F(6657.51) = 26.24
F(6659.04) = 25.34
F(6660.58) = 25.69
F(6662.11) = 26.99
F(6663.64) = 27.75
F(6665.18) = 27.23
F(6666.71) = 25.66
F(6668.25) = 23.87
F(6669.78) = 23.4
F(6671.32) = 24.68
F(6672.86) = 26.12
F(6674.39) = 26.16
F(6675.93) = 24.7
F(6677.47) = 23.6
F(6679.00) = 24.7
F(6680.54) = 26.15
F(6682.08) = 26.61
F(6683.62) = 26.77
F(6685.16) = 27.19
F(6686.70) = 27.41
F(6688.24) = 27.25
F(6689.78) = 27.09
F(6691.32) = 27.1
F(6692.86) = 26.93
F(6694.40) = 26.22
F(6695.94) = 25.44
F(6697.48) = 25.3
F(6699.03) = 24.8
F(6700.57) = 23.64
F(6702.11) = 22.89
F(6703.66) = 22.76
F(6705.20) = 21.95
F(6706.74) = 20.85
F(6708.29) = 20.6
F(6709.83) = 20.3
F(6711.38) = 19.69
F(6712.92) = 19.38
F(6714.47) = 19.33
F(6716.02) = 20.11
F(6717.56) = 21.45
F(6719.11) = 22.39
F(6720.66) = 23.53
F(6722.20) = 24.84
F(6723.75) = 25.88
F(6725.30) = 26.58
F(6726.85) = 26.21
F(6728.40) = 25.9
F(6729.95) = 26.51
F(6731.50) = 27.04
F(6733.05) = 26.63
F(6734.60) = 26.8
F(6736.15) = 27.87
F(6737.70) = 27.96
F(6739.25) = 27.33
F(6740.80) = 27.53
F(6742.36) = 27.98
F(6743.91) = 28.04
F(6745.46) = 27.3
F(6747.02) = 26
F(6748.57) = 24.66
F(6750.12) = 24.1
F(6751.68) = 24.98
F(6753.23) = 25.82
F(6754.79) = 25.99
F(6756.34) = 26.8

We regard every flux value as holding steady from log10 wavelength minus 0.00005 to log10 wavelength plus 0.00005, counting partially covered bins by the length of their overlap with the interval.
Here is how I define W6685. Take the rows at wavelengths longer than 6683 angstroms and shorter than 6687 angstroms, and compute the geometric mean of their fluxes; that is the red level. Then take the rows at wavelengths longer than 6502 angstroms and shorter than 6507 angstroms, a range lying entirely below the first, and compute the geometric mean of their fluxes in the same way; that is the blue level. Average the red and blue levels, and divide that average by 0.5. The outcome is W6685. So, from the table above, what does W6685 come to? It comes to 51.8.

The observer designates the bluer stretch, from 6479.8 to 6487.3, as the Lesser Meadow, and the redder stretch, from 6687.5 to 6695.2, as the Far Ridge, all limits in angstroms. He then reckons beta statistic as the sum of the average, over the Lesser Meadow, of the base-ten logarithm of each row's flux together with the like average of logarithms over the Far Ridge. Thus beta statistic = 2.86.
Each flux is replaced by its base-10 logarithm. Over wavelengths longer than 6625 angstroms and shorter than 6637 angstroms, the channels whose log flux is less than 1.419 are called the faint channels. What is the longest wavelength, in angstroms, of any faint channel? 6629.97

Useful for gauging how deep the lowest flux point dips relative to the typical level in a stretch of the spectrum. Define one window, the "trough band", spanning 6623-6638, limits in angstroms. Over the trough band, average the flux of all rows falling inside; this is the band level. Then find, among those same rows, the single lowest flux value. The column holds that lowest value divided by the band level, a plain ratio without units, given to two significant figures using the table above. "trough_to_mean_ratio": 0.92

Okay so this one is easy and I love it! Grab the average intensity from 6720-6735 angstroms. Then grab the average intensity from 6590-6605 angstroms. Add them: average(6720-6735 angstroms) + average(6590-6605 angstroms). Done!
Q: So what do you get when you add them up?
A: 54.0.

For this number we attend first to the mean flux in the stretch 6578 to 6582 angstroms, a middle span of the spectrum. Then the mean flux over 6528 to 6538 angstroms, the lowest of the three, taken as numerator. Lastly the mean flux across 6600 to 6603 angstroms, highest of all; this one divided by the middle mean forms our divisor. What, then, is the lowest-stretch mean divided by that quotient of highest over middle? 27.7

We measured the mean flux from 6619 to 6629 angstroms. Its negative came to -25.7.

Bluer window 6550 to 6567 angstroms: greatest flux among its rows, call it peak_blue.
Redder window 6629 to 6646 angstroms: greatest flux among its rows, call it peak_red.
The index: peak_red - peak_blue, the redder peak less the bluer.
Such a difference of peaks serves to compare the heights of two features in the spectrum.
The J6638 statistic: 0.19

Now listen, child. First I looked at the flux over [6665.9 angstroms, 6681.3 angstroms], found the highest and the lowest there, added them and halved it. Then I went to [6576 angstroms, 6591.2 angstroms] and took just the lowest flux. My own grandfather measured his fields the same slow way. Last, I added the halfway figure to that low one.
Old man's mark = 49.6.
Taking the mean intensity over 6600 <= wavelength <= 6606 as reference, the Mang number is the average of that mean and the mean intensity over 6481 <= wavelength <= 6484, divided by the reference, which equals 0.99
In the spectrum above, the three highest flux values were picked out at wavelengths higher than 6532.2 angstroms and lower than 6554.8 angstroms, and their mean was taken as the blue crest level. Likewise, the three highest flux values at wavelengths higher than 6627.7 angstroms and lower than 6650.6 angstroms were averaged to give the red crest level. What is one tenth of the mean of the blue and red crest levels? 2.94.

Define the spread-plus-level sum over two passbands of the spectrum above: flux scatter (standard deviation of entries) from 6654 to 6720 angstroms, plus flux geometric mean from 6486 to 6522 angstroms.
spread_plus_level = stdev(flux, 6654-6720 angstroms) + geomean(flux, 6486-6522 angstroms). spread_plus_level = 29.1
